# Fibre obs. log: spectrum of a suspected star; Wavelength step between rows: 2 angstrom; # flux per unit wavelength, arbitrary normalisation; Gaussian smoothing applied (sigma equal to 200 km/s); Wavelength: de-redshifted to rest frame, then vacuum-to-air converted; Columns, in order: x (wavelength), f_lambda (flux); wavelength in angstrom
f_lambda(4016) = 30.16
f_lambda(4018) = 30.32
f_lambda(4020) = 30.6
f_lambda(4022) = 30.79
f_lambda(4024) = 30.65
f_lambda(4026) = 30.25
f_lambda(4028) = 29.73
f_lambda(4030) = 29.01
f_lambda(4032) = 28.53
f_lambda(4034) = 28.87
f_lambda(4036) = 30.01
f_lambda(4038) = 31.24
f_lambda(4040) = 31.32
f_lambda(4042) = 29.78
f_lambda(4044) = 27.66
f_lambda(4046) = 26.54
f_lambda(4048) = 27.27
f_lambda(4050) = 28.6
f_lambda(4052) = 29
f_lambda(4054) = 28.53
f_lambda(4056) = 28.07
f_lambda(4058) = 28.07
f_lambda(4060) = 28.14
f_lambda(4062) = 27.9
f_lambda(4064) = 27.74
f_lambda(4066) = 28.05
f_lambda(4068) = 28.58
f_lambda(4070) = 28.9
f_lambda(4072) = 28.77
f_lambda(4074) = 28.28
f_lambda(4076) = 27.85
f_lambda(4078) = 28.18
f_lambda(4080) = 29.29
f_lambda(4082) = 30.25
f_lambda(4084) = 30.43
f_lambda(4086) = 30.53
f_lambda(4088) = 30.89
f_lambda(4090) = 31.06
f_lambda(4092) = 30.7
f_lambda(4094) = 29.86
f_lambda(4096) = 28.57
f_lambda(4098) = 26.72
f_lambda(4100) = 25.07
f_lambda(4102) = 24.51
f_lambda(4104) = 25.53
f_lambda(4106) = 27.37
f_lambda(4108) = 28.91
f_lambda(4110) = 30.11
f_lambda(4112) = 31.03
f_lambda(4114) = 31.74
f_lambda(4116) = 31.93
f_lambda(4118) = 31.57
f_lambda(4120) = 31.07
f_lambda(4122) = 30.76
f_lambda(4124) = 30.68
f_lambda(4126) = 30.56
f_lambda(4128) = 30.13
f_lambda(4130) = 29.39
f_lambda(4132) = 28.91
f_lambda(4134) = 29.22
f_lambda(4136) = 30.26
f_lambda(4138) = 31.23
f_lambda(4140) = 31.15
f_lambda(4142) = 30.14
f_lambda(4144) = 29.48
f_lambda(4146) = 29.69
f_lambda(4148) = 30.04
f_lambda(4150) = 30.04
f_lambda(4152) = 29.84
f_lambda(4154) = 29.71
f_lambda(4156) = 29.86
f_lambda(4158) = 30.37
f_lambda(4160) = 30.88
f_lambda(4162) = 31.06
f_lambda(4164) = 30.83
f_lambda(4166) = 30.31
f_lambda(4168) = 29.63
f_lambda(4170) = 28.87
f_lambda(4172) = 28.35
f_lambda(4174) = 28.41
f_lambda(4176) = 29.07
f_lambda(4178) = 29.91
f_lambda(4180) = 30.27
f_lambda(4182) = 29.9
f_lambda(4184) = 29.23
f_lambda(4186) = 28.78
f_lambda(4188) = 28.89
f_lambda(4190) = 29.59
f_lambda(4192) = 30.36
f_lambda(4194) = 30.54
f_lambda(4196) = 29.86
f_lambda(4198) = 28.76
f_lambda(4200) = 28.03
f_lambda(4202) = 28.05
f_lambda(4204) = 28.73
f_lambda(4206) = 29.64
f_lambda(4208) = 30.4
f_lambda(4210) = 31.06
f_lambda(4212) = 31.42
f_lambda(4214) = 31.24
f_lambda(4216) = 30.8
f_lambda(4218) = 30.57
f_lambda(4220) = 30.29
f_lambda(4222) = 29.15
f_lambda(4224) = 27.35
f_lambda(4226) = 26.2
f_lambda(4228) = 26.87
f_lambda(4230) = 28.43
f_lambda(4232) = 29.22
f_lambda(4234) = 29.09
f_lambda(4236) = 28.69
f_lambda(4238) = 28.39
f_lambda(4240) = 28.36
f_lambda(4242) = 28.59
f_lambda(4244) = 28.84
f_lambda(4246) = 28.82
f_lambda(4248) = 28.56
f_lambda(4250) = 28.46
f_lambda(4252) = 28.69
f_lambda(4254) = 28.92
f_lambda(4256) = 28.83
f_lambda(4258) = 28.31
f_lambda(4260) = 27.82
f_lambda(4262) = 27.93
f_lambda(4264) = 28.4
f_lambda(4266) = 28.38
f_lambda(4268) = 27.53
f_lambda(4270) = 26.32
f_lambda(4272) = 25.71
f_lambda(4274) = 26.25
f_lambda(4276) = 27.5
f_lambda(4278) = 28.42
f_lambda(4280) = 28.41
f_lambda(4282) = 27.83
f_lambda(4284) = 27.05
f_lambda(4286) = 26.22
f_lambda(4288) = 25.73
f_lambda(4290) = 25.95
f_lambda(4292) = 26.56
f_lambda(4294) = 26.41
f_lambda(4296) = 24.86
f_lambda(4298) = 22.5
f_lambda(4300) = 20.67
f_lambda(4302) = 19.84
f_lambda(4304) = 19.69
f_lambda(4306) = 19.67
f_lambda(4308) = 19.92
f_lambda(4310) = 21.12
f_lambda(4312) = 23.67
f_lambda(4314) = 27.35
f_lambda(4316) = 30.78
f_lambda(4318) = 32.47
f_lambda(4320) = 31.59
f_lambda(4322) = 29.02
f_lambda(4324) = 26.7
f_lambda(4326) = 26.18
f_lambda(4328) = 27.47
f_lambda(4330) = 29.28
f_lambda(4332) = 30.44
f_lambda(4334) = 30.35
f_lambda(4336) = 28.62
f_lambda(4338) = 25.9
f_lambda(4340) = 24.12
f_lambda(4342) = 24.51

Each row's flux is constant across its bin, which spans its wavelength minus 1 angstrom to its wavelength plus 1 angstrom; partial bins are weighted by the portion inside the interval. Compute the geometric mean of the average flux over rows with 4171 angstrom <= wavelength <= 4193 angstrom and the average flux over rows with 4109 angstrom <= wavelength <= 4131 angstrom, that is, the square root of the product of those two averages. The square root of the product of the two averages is 30.1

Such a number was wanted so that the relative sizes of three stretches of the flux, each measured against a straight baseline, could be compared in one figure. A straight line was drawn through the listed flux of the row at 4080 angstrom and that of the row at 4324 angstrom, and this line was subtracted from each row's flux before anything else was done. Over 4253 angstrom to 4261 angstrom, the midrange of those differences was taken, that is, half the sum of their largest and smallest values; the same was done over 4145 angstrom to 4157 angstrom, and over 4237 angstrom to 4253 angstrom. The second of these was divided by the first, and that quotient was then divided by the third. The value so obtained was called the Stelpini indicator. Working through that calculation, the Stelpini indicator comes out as 1.3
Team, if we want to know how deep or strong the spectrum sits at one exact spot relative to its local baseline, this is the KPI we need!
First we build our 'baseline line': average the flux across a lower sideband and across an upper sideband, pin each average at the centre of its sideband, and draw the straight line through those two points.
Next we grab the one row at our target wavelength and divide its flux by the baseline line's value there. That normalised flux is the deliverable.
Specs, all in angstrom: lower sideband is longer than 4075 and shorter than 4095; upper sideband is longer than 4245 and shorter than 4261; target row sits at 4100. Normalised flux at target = 0.84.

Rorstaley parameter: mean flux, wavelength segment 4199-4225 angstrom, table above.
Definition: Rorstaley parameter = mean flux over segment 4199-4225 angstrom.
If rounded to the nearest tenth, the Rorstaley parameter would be 29.7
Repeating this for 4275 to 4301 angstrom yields 26.0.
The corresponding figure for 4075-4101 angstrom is 29.2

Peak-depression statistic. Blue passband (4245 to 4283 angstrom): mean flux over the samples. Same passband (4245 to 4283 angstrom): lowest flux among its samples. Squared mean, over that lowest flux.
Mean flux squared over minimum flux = 30.4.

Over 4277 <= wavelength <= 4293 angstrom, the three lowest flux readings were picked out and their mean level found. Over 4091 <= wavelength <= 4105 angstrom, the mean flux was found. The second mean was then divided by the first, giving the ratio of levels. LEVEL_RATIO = 1.05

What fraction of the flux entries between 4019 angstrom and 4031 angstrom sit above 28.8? 1.00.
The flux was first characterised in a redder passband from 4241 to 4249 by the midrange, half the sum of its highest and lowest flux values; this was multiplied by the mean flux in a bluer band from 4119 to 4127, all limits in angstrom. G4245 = 883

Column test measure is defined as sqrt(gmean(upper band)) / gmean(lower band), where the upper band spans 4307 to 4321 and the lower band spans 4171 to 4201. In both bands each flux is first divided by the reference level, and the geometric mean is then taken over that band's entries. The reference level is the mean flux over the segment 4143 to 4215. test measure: 0.95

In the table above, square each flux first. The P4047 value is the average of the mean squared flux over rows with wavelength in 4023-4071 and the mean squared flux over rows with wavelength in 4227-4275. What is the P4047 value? 813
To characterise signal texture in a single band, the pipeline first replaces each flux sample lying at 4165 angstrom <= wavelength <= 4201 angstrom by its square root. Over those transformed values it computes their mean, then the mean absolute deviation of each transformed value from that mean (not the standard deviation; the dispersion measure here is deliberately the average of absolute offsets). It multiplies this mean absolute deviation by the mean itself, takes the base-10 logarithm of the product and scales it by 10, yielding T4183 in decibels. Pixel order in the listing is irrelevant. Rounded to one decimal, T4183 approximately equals -4.8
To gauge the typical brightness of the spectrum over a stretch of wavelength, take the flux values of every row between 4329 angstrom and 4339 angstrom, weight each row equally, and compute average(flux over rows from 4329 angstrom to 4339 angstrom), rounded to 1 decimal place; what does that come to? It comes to 28.9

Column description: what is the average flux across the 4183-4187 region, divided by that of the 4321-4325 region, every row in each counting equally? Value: 1.04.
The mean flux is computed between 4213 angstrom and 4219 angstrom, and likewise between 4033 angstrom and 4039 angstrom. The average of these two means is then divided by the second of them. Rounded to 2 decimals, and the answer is 1.01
